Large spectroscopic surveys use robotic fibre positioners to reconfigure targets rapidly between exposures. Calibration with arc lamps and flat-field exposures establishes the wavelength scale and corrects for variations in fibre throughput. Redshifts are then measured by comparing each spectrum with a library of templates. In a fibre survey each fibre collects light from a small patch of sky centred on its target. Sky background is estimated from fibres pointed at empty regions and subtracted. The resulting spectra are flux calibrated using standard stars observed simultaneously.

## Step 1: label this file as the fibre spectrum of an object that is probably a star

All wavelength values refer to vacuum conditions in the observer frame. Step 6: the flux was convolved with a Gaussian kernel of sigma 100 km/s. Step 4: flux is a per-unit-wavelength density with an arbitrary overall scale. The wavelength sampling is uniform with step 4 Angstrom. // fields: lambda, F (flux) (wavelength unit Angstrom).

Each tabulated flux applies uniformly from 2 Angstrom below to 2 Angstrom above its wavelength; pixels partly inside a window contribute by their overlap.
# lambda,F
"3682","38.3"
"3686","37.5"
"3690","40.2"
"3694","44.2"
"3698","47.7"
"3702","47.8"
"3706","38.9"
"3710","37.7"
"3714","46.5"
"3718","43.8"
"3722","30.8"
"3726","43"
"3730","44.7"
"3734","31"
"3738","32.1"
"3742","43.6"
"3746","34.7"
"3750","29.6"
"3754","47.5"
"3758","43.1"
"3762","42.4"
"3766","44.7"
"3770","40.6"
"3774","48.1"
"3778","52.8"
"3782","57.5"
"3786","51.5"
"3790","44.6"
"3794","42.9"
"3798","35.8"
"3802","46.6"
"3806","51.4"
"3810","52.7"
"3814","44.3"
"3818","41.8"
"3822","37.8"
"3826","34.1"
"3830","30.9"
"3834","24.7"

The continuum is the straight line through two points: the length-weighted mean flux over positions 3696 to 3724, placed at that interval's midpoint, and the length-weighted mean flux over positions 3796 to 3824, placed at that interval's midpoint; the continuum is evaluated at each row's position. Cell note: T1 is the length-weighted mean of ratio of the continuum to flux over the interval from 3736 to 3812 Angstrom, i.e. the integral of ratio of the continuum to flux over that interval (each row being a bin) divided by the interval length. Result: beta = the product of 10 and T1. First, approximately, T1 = 1.01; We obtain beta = 10.1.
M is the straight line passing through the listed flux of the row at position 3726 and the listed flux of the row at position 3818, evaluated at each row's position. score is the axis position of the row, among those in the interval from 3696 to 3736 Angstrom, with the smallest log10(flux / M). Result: 3722 Angstrom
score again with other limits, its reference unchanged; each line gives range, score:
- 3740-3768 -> 3750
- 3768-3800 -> 3798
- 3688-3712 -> 3710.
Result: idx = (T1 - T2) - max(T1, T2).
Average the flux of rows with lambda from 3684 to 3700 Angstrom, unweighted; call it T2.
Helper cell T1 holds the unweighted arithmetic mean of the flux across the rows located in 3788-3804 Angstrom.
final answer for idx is -42.4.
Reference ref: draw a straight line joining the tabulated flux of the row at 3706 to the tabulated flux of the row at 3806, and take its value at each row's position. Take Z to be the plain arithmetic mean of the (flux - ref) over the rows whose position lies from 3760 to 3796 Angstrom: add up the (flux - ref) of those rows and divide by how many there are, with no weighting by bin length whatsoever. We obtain -1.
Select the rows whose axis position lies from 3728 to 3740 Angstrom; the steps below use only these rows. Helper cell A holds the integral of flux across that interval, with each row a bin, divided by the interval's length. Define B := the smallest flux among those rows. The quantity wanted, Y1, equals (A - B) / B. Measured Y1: 0.16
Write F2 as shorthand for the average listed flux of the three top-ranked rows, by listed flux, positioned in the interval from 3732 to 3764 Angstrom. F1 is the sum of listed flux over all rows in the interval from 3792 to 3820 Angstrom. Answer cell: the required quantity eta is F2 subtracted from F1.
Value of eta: 271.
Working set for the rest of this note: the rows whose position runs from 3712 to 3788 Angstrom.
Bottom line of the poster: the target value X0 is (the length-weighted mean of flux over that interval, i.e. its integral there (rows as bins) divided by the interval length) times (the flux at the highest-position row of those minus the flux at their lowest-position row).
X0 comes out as 213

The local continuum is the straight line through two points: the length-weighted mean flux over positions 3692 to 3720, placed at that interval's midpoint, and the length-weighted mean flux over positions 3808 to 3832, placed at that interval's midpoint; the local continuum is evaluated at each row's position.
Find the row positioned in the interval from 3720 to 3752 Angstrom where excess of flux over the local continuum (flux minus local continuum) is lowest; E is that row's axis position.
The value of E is 3750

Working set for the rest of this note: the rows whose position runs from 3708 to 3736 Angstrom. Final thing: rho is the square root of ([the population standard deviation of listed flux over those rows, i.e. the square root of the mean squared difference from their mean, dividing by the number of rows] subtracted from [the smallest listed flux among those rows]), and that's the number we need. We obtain 5.0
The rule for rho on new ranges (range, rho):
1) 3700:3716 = 5.8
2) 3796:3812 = 5.4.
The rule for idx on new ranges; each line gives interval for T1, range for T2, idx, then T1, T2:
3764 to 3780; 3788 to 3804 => -42.5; 47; 42.5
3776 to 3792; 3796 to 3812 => -46.6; 52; 46.6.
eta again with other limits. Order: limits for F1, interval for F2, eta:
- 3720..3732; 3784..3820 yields 67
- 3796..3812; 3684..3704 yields 140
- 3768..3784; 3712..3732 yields 154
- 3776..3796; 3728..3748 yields 208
